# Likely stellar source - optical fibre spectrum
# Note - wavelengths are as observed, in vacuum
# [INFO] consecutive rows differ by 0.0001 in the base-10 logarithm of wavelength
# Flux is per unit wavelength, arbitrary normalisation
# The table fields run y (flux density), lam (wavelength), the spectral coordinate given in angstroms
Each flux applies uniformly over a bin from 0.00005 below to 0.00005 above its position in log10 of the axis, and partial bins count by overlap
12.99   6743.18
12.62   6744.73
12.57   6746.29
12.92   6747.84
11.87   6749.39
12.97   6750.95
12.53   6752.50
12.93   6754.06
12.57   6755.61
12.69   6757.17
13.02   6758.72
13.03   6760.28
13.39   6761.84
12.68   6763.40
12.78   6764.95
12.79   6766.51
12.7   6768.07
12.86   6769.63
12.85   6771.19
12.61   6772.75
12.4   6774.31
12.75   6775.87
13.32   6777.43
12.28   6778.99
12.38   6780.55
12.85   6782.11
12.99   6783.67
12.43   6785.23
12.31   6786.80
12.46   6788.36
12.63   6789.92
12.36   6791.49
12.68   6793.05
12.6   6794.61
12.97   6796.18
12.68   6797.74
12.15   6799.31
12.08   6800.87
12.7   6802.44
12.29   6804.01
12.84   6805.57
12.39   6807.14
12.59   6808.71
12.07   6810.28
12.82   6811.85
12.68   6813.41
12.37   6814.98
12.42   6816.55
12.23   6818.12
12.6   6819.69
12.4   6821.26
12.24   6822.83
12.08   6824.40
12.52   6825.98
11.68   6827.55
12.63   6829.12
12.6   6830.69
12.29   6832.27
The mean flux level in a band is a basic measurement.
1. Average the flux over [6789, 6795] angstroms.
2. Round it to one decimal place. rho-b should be 12.6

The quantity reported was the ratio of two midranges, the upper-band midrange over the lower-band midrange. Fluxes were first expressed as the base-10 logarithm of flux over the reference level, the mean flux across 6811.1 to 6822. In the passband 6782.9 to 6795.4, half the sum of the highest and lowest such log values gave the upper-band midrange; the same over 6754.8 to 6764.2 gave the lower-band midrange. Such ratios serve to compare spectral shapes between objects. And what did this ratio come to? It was 0.3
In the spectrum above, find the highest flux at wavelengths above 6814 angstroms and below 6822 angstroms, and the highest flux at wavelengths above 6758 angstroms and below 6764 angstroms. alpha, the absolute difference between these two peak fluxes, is 0.79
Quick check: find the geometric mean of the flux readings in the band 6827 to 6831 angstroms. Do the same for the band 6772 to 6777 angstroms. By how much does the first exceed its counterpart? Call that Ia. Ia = -0.29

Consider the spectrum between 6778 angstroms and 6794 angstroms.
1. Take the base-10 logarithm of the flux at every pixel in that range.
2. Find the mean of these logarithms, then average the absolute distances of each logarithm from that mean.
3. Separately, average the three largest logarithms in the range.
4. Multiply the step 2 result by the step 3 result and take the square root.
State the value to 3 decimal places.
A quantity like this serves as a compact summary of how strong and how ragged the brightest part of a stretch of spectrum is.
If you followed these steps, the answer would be 0.088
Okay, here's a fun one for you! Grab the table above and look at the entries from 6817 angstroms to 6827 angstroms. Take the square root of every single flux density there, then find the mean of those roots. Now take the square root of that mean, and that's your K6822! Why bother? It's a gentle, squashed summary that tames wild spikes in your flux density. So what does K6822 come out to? 1.87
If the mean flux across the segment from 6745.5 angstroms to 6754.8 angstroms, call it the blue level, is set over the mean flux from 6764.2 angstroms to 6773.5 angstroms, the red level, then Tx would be 0.99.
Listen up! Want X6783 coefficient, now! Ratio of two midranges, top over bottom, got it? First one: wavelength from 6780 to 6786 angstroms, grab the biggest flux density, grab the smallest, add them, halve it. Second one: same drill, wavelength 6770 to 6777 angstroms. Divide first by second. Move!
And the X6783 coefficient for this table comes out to 1.00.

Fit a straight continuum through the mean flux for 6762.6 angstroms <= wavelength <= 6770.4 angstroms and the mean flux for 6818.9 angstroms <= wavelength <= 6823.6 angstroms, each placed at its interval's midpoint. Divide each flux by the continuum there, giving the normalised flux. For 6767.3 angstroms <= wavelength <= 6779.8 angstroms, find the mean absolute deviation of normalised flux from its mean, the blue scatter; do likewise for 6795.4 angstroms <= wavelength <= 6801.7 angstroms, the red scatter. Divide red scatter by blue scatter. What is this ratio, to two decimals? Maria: 1.56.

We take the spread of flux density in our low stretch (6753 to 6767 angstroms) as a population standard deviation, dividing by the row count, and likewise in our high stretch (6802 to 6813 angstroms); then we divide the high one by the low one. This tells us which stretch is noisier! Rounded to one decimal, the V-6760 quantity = 1.1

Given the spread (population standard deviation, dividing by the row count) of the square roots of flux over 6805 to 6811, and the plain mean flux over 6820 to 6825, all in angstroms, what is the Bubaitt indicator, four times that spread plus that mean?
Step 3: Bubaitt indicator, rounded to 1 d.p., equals 12.4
